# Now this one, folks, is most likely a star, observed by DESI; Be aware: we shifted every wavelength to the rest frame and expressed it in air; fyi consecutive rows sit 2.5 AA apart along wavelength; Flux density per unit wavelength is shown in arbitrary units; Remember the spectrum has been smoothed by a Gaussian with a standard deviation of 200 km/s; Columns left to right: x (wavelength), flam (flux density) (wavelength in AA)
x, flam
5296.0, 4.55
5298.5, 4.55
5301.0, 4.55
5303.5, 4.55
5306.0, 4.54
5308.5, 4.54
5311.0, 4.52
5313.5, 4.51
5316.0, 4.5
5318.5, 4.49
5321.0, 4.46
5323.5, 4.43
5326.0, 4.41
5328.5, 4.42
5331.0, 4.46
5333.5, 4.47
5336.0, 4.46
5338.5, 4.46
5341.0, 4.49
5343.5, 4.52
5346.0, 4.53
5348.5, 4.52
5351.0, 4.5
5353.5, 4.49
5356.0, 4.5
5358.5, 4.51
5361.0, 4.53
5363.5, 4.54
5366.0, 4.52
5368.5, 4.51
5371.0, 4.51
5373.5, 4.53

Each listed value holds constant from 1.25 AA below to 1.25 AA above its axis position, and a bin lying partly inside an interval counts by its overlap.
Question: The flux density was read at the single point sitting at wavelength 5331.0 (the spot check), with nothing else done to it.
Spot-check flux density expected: 4.46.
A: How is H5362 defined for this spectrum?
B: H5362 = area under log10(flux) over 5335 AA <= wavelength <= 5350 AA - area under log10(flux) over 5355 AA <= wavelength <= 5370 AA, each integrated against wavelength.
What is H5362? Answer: -0.031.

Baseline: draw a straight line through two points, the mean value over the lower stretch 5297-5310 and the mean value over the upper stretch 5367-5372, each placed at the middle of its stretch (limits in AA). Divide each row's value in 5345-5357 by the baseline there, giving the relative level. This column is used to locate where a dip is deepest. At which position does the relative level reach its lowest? 5353.5 AA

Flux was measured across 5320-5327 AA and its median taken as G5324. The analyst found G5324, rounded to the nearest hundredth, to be 4.43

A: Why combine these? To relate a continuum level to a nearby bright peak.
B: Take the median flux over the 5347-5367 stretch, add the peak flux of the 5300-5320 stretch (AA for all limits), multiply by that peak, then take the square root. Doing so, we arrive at 6.42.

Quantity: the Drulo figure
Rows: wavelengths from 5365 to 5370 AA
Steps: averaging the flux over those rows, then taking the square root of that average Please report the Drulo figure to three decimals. 2.125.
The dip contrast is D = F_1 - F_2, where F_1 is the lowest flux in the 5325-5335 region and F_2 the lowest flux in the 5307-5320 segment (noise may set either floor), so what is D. -0.08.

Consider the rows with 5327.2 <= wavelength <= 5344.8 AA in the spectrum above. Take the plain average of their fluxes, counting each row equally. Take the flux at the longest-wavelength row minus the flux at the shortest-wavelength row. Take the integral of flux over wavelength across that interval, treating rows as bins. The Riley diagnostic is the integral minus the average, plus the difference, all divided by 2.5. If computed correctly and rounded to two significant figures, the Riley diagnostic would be 30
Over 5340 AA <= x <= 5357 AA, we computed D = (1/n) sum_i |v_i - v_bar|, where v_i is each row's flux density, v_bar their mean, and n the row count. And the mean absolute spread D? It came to 0.0139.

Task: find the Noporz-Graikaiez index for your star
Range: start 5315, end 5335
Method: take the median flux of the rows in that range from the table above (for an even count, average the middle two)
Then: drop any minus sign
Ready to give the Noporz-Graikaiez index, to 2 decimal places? 4.46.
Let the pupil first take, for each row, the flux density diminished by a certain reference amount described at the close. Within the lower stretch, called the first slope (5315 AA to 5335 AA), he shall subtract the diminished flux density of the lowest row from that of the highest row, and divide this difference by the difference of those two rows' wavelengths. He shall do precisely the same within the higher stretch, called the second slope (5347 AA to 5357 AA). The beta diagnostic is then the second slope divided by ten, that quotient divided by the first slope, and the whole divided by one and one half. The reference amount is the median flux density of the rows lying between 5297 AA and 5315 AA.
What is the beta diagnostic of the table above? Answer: 0.10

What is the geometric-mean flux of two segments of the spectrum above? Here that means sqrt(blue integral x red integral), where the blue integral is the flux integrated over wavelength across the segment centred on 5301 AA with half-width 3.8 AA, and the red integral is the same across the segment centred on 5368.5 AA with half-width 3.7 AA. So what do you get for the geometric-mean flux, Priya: 34.0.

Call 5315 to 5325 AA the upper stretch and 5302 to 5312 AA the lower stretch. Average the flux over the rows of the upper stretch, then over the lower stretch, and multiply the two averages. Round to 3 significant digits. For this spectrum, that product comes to 20.3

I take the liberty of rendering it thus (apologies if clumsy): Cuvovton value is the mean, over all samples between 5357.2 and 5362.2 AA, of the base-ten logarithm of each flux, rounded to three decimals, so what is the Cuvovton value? 0.655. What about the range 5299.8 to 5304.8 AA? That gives 0.658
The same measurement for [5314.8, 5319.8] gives 0.653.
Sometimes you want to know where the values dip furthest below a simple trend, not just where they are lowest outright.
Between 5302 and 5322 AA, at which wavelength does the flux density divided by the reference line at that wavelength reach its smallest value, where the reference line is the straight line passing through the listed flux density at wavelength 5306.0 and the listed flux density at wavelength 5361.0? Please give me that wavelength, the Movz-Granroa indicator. 5321.0 AA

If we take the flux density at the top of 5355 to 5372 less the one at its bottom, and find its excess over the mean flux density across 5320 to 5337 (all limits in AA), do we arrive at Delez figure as -4.43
